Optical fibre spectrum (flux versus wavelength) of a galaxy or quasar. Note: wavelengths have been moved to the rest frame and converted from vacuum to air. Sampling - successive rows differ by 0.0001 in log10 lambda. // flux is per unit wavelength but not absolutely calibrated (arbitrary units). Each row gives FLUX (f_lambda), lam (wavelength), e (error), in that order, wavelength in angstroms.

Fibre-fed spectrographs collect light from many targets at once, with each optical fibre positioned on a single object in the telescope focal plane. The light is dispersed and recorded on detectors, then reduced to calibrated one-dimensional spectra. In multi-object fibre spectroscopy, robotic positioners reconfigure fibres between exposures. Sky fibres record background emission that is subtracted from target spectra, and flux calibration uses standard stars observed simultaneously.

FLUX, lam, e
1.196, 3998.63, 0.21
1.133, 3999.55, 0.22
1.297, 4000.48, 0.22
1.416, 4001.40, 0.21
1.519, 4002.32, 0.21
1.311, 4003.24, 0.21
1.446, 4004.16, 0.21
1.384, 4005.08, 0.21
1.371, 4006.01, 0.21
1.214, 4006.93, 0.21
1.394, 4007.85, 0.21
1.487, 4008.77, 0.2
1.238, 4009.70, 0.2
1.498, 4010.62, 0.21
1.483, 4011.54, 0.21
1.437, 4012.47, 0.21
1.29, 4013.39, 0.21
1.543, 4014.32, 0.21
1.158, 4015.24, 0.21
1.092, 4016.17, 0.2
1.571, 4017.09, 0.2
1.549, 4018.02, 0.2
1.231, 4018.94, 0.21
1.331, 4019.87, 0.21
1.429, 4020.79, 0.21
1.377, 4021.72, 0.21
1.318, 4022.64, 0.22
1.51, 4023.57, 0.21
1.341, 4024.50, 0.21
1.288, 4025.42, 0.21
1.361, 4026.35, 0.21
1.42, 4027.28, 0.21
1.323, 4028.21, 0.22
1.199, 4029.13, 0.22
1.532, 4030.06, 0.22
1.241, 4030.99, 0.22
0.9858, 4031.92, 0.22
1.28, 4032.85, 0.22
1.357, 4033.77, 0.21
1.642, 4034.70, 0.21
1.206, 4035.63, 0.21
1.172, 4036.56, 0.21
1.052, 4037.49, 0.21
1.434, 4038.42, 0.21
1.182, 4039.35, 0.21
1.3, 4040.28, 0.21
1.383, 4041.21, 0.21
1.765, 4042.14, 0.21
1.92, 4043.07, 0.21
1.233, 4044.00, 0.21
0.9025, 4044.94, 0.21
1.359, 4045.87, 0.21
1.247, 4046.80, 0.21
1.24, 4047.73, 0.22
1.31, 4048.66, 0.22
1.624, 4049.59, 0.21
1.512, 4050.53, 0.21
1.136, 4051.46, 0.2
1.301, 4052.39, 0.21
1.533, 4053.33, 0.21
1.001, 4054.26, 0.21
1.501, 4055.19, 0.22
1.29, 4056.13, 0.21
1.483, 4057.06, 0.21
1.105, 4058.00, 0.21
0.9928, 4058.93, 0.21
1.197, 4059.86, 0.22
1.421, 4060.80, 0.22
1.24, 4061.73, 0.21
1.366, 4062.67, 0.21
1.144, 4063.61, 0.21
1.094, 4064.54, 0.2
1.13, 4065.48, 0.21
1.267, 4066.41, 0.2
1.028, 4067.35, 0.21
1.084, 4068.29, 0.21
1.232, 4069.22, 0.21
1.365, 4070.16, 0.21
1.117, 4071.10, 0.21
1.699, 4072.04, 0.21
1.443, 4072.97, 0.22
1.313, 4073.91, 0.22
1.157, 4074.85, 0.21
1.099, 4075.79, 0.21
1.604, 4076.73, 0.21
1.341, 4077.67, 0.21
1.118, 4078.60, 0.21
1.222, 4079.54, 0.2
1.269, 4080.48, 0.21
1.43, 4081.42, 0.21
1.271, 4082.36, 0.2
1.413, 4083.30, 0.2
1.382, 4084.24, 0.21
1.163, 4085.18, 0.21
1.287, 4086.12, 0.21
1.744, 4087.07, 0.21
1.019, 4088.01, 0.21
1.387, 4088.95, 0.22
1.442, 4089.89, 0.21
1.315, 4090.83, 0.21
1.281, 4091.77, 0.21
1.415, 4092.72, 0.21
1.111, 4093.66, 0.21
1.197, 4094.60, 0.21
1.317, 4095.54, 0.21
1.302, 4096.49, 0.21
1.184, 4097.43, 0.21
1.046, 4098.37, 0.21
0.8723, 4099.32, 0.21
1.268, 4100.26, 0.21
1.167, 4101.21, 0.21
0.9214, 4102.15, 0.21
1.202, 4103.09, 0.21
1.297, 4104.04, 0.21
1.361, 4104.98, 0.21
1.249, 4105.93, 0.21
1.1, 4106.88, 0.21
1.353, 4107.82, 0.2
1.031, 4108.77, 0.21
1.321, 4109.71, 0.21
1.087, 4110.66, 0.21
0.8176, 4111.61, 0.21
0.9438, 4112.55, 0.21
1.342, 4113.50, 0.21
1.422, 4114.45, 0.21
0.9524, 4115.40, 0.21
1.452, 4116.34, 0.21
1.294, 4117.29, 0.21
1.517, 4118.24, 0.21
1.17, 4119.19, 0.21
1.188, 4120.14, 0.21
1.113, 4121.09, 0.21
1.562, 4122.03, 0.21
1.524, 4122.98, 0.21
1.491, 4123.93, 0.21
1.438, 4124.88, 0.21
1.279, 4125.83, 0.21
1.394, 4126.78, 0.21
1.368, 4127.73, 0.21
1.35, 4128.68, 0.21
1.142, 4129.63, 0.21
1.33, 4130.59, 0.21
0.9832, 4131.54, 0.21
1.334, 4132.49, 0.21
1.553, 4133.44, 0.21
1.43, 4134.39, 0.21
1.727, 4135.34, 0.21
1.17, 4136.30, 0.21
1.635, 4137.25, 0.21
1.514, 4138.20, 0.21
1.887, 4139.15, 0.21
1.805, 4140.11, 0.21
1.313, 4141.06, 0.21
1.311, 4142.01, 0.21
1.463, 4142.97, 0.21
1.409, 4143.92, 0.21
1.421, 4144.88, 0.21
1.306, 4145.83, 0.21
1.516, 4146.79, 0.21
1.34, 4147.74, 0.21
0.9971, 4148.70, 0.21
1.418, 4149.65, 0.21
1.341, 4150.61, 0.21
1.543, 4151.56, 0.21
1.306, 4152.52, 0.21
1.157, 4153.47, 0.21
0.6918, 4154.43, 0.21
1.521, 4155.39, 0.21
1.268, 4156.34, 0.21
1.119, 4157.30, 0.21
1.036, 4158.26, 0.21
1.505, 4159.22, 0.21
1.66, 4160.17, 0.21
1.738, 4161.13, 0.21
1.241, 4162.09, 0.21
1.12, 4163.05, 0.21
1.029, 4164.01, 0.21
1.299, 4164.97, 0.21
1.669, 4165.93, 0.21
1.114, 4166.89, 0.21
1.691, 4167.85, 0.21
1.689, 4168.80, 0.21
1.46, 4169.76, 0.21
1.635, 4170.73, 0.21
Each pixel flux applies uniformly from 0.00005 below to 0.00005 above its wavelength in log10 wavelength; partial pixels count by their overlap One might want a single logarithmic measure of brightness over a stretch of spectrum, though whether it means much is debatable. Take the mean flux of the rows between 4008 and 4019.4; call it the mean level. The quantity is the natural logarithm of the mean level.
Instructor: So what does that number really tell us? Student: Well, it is 0.323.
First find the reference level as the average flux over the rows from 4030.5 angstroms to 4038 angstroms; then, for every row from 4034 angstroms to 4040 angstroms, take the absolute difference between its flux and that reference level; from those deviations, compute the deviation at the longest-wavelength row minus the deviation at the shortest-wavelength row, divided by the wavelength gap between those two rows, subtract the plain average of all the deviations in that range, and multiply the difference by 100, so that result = -23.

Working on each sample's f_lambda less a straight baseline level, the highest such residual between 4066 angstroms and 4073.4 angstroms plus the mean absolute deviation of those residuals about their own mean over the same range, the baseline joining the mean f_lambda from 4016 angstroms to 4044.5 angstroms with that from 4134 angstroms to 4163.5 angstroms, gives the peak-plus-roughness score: 0.5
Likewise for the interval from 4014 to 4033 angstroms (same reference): 0.3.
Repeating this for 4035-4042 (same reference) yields 0.2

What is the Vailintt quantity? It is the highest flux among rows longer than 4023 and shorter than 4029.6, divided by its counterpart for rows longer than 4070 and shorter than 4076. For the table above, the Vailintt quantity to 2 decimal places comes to 0.89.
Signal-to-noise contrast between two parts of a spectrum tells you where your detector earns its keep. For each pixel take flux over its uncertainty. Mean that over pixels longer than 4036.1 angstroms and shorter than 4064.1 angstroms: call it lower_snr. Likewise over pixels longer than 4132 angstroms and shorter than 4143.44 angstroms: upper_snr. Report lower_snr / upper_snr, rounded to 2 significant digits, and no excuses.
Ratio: 0.86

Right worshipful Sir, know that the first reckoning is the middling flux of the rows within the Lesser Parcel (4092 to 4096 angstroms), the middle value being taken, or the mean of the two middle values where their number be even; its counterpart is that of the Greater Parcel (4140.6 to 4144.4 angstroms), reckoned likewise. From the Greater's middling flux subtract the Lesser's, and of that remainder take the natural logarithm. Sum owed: -2.3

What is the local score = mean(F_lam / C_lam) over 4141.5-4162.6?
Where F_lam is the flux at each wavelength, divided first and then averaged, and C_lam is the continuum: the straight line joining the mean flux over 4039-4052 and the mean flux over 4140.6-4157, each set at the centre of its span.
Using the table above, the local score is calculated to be 1.02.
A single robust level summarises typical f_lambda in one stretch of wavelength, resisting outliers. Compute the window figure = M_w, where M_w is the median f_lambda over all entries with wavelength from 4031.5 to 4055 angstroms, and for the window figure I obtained 1.30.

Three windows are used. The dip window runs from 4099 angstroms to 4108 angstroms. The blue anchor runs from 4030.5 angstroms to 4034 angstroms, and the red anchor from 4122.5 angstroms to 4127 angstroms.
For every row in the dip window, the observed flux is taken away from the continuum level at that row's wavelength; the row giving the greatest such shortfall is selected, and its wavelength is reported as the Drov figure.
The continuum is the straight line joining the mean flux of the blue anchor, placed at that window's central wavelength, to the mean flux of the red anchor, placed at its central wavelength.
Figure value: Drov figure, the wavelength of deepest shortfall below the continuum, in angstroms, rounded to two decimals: 4099.32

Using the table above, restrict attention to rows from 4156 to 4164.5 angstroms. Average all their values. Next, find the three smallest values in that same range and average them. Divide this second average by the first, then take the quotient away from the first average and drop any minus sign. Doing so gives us 0.49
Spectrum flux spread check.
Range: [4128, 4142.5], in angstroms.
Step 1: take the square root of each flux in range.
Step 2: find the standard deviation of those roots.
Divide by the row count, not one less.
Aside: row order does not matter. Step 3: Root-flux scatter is 0.10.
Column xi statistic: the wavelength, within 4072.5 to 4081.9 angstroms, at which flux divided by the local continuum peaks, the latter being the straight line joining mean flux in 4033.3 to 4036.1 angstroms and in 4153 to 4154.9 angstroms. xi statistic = 4076.73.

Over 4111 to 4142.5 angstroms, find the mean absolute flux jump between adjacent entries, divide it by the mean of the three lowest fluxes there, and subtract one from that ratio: -0.754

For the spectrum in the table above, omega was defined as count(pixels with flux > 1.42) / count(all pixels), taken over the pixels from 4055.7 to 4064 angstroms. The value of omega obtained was 0.22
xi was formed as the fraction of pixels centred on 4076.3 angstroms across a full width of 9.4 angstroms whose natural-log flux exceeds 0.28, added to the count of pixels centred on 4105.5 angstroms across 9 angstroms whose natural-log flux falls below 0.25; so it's 6.4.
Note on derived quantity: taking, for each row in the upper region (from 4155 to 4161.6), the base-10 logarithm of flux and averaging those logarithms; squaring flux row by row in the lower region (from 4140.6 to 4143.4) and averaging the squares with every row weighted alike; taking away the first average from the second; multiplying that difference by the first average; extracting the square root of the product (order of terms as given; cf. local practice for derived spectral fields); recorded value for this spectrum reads 0.49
